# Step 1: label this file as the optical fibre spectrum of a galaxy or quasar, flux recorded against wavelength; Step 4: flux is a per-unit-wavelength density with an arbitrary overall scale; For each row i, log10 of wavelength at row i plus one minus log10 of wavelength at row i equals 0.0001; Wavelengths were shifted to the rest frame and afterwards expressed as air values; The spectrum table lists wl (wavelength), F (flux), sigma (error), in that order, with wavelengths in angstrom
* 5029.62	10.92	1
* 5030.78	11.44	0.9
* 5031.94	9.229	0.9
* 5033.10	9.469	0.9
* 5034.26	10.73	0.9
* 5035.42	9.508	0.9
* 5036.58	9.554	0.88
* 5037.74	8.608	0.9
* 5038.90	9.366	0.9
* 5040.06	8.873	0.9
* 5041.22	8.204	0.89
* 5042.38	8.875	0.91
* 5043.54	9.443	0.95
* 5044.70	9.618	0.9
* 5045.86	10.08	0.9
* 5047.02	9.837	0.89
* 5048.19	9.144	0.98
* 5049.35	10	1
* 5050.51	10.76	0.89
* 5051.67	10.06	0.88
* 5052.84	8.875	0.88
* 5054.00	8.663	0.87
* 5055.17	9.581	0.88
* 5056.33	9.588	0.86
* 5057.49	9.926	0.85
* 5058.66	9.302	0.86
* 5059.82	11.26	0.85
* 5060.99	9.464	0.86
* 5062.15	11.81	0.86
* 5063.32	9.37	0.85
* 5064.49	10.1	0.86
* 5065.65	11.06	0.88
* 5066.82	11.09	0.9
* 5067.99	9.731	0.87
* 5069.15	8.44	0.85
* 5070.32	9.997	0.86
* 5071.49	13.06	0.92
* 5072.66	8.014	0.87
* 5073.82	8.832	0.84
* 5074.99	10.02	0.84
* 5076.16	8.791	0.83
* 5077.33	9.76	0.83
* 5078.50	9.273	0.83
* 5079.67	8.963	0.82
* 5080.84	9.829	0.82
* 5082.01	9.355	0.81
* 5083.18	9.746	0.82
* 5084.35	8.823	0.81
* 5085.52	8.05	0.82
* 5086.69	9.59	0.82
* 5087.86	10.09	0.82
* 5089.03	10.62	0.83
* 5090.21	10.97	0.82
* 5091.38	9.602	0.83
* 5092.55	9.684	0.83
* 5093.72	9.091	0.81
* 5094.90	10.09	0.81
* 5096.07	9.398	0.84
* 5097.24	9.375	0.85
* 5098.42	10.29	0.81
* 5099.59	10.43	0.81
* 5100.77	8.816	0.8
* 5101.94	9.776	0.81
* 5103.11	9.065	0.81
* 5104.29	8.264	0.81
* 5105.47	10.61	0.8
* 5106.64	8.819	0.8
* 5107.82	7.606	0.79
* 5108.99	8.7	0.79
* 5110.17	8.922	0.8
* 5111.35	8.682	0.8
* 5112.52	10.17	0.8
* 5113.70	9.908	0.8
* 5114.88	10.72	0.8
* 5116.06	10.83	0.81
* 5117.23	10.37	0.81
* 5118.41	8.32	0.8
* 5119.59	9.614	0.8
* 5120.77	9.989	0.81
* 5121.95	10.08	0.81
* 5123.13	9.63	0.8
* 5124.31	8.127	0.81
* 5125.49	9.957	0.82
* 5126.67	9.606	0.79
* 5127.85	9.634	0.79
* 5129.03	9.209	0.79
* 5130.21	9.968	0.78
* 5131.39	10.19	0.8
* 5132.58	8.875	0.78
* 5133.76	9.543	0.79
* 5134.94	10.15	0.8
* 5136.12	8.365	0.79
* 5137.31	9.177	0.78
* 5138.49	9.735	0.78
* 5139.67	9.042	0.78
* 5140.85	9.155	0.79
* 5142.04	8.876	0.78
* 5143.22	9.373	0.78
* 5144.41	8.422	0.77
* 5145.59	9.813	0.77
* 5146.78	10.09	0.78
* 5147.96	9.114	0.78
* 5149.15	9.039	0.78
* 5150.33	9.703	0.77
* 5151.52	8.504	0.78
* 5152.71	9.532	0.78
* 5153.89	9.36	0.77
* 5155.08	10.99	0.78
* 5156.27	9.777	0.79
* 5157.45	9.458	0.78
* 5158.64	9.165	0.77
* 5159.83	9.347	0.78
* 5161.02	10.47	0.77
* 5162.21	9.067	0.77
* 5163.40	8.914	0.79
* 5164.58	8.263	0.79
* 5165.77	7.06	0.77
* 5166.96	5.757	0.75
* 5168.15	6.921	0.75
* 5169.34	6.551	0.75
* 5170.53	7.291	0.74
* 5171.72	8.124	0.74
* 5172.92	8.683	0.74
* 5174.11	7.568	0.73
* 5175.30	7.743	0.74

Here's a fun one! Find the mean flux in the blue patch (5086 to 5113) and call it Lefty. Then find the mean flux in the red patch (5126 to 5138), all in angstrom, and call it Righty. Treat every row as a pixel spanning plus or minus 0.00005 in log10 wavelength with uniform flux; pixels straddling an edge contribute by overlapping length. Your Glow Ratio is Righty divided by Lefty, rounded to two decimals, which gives 1.00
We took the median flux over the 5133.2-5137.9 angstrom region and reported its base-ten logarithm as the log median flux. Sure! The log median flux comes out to 0.971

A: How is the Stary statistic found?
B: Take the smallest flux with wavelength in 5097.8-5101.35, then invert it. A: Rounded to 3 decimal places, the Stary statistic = 0.113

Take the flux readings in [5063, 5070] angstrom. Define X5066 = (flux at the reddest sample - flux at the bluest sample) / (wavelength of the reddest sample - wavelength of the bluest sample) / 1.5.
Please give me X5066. -0.11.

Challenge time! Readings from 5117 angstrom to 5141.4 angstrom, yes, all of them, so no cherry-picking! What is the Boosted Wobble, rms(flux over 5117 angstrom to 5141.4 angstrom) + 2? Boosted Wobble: 11.5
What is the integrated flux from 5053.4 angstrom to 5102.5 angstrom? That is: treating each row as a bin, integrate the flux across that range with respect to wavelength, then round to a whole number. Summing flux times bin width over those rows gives 479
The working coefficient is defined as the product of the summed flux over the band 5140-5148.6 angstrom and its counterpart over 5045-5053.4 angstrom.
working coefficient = 4458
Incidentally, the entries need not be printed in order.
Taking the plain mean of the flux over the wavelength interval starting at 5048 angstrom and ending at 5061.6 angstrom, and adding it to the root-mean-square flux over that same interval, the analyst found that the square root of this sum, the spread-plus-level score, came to 4.41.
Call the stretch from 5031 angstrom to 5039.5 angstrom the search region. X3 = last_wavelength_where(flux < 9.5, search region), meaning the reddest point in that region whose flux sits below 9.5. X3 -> 5038.90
